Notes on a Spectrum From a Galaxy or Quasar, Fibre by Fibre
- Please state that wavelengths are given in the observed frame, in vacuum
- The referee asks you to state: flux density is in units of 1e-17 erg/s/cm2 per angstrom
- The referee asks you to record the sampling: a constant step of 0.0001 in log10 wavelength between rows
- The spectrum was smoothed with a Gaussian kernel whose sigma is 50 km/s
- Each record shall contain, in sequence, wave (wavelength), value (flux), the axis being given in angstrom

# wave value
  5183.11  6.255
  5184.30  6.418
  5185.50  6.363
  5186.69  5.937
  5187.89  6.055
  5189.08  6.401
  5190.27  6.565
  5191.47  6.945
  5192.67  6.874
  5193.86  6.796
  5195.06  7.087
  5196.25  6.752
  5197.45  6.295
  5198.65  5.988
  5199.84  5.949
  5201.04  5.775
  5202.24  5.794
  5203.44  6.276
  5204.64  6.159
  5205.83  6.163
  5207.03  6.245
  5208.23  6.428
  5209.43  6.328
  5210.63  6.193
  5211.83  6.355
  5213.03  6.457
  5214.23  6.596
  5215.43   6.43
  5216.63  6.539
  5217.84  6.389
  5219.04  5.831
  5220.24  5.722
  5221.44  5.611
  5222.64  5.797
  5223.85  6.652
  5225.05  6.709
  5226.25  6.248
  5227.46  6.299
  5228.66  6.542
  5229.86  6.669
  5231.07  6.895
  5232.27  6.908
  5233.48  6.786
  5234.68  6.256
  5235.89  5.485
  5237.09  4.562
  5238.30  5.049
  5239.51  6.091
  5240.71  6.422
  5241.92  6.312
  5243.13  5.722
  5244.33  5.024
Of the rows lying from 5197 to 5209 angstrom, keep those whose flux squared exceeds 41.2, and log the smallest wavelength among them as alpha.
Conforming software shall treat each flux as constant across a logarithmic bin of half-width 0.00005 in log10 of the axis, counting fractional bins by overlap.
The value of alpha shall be 5208.23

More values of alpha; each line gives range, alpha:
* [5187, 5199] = 5190.27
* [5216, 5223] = 5216.63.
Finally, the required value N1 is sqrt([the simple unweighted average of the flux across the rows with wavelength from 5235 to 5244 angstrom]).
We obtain 2.38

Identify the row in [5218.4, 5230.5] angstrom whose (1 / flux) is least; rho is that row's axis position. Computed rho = 5225.05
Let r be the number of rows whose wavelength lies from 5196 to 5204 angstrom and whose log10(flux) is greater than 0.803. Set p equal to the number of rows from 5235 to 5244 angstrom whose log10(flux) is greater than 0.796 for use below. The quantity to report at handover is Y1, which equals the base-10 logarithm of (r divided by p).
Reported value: -0.3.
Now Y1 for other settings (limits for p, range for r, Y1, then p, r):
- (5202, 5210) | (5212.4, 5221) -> 0.2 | 3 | 5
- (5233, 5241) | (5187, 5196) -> 0.3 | 3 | 6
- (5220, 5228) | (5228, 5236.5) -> 0.2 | 3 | 5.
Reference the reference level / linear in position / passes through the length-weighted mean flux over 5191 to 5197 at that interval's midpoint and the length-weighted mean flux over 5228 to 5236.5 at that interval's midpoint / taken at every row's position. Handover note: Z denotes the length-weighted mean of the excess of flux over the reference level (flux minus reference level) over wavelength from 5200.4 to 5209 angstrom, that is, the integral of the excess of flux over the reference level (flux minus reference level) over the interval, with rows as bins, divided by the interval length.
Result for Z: -0.6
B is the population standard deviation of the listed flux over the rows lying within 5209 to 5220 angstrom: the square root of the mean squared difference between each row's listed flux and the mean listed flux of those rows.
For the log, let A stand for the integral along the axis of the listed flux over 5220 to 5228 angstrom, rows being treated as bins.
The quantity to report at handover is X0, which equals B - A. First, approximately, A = 49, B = 0.213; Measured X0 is -49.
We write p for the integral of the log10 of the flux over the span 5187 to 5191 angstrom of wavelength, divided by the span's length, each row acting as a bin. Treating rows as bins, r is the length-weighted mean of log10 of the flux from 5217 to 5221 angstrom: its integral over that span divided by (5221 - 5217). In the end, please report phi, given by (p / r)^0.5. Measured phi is 1.02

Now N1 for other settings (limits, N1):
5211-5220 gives 2.52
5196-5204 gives 2.47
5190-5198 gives 2.60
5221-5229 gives 2.50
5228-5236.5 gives 2.55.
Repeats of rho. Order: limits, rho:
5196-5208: 5196.25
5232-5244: 5232.27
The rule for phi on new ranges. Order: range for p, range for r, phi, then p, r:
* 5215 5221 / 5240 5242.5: 0.99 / 0.789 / 0.804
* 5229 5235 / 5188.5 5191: 1.01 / 0.827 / 0.813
